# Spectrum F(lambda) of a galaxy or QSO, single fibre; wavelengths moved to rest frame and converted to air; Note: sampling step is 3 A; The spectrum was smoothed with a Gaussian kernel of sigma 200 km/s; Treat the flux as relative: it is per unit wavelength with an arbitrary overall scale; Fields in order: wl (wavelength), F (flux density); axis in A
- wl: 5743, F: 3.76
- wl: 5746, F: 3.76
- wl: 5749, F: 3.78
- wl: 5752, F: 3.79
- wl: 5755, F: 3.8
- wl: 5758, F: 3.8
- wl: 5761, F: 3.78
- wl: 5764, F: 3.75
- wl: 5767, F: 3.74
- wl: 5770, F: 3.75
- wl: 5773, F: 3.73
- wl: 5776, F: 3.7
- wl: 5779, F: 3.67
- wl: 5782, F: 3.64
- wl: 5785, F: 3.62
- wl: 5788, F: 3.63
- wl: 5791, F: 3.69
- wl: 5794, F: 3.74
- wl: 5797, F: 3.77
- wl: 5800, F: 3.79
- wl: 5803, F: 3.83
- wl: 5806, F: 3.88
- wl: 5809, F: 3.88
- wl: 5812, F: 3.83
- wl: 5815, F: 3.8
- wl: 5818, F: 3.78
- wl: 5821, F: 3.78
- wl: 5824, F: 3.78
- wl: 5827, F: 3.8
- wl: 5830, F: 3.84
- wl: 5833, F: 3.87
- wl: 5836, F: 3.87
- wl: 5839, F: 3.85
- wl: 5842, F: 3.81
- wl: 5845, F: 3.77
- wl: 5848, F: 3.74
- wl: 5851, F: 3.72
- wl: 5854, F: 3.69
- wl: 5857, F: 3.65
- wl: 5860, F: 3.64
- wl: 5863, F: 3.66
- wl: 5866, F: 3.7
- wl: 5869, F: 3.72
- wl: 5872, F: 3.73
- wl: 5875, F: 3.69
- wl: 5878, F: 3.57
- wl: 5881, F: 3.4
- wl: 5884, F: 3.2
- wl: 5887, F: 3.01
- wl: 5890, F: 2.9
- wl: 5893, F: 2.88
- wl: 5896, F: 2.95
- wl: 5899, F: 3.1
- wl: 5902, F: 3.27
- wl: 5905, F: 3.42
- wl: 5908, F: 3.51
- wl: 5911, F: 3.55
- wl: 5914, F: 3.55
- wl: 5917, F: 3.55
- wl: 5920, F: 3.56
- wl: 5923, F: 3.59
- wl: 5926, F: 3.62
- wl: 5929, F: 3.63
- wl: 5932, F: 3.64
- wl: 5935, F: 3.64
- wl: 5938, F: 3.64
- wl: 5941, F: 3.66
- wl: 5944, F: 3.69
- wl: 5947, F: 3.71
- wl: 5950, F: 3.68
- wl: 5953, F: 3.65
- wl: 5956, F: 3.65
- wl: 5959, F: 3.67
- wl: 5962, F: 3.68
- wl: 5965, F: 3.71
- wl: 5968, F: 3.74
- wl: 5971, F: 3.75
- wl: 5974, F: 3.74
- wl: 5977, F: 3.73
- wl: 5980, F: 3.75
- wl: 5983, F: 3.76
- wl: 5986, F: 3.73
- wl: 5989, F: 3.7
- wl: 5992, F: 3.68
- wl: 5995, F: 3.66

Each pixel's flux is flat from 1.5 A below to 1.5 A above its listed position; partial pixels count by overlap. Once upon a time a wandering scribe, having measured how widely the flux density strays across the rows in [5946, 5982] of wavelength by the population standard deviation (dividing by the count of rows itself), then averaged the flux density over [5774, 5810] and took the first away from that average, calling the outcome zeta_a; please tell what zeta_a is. 3.70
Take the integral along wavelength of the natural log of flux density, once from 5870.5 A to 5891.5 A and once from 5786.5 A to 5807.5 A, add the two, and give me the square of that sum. 2826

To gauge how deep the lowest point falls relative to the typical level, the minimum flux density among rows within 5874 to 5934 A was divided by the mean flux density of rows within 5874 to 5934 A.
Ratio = 0.85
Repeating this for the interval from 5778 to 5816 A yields 0.96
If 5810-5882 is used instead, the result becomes 0.91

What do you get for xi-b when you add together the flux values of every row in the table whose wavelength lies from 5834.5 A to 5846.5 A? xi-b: 15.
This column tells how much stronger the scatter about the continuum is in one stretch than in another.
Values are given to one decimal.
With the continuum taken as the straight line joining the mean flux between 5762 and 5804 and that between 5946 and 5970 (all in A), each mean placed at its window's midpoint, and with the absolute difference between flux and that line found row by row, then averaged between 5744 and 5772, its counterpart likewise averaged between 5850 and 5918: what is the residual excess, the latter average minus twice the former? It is 0.2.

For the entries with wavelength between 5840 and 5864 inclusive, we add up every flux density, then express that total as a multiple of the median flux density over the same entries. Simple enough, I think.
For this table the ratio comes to 8.01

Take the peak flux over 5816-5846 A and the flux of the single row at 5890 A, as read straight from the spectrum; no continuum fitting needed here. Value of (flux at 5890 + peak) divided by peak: 1.75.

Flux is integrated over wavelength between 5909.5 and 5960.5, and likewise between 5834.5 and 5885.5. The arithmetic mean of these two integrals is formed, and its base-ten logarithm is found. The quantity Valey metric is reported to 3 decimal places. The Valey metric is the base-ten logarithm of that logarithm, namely 0.356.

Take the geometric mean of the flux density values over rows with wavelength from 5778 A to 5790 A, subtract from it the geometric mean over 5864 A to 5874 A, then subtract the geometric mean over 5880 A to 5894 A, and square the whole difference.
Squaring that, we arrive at 10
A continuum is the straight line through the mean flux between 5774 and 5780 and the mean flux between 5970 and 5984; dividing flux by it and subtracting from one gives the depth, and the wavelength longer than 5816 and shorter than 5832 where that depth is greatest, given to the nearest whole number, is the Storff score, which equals 5824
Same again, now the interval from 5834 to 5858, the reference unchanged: 5857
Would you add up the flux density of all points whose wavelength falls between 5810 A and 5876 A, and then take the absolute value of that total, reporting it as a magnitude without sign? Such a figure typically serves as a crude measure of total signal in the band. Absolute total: 82.7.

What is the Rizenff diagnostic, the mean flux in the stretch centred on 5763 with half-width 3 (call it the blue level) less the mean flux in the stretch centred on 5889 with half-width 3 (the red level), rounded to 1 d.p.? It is 0.8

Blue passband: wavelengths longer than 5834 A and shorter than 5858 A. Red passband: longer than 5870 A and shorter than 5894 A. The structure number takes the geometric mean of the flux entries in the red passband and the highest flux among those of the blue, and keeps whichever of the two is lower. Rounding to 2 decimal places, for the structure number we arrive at 3.28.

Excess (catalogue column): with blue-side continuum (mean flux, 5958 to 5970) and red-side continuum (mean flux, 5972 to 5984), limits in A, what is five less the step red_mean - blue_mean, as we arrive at 4.96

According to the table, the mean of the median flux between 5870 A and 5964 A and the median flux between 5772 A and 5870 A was 3.68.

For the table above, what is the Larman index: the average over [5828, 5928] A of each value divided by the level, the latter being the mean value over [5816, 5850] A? 0.93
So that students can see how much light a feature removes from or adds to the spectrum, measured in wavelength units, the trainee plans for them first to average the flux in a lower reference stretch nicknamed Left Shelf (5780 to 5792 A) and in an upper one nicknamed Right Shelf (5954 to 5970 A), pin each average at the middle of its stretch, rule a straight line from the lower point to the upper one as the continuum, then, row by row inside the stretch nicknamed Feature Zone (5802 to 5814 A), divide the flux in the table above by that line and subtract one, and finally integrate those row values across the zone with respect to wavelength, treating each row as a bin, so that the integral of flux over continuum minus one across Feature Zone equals 0.7 A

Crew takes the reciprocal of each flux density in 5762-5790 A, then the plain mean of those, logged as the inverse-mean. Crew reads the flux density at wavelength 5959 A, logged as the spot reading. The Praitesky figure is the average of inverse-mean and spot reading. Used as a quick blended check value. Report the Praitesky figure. 1.97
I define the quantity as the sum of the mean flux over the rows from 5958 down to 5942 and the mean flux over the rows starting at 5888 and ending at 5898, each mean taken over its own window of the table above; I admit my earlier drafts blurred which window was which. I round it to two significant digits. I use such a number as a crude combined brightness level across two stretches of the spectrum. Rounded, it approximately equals 6.6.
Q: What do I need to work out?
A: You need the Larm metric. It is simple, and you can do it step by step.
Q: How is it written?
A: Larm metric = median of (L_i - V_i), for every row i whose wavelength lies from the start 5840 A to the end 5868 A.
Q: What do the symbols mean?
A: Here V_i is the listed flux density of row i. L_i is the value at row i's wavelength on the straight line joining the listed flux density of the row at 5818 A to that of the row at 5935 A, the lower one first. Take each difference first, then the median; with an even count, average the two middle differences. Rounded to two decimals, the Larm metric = 0.02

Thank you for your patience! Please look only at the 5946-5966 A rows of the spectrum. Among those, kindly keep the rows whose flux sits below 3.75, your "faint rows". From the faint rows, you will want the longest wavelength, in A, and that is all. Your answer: 5965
